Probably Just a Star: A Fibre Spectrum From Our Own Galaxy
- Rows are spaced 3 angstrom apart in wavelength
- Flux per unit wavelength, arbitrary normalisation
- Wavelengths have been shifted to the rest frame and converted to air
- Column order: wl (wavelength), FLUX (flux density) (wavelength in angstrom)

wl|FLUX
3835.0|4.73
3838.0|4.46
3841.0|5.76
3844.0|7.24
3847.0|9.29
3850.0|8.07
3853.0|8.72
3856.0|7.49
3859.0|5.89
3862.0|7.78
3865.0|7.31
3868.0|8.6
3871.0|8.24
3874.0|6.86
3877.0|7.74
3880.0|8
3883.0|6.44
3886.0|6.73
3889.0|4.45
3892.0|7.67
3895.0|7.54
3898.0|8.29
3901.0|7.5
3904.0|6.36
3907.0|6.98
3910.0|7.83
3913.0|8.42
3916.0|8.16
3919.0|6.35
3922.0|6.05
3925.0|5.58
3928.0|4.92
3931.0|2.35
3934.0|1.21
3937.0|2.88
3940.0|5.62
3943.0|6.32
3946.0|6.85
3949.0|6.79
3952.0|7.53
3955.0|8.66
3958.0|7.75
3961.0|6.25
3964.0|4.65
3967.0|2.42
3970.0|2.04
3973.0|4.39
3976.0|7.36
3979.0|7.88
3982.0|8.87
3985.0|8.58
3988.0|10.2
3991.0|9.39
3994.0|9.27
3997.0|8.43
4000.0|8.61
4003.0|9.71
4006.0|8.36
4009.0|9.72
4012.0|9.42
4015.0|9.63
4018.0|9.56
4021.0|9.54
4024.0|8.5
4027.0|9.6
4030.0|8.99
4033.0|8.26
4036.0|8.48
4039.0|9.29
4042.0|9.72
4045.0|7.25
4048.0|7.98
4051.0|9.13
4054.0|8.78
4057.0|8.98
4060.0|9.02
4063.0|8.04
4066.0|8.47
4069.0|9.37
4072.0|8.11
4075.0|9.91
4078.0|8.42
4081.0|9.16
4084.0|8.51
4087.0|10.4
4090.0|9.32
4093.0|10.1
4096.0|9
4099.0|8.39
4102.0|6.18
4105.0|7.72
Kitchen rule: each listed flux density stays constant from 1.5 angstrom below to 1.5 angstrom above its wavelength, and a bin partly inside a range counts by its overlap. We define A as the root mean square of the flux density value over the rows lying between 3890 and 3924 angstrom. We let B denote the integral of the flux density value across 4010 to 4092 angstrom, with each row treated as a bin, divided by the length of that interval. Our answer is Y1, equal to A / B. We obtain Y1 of 0.83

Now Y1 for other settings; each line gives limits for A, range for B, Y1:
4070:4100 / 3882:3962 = 1.44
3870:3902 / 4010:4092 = 0.81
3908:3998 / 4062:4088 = 0.77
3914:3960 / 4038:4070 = 0.71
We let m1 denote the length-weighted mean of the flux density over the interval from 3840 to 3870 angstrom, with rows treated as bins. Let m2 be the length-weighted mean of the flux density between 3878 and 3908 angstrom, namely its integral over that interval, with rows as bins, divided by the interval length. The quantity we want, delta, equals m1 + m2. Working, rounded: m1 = 7.7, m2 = 7.0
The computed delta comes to 14.7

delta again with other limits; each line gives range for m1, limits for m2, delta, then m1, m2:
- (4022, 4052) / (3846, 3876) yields 16.5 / 8.7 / 7.8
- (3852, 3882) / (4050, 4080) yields 16.4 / 7.6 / 8.8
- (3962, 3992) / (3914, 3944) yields 11.5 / 6.5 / 5.0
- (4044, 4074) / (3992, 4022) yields 17.8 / 8.6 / 9.2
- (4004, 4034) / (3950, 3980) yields 15.1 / 9.2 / 5.9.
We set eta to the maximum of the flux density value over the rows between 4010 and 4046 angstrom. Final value 9.72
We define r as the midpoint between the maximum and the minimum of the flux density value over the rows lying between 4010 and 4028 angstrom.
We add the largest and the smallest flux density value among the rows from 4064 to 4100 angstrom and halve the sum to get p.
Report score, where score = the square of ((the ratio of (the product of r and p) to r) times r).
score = 7039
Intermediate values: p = 9.3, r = 9.1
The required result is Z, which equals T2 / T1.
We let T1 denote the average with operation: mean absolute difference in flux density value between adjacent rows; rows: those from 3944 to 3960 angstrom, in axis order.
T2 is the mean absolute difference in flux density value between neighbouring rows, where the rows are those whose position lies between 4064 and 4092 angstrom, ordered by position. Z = 1.7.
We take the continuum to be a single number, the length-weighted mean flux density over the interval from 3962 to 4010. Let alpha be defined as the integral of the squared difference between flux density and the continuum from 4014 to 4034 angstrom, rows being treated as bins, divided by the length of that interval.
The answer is 3.2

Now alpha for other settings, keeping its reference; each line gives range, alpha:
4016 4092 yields 2.6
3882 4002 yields 5.4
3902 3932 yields 3.8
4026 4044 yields 2.7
